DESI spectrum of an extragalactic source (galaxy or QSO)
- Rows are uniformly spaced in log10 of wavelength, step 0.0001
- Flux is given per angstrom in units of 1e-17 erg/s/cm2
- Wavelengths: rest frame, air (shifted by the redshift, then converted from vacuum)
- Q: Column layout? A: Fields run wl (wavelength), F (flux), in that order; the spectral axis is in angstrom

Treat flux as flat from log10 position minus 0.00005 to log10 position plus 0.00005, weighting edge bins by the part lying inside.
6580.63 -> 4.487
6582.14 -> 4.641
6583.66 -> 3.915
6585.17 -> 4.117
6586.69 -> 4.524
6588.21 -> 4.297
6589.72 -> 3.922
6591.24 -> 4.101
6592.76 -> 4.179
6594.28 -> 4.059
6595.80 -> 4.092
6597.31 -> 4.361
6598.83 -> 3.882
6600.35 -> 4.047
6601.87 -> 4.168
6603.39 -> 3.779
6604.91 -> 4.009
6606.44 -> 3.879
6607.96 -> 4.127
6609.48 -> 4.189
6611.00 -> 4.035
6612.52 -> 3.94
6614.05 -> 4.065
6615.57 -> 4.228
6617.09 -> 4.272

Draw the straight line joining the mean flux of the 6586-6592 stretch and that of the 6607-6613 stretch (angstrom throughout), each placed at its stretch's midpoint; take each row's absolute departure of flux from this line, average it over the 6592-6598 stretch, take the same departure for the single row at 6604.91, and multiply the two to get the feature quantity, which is 0.010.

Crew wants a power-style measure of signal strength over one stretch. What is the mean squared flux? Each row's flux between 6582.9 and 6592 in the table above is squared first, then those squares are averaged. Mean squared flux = 17.2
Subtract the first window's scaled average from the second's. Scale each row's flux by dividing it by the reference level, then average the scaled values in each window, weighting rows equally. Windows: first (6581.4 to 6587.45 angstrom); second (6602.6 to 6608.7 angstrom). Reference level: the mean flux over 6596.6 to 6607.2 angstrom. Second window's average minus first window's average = -0.09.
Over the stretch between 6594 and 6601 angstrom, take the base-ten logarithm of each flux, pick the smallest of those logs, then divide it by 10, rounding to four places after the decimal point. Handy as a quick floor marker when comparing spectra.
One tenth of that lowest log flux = 0.0589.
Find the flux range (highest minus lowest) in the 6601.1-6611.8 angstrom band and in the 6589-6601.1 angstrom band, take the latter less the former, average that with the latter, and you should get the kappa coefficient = 0.27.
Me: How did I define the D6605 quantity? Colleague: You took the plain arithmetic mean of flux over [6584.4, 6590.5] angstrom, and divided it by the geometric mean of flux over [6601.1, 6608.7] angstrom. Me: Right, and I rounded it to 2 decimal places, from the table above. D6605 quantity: 1.06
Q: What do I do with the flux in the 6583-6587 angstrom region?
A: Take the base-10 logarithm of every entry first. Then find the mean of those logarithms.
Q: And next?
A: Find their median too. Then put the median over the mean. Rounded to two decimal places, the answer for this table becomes 0.99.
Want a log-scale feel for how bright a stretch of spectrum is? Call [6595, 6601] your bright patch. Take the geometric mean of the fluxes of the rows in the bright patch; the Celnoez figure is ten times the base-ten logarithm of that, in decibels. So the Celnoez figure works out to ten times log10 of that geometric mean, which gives 6.12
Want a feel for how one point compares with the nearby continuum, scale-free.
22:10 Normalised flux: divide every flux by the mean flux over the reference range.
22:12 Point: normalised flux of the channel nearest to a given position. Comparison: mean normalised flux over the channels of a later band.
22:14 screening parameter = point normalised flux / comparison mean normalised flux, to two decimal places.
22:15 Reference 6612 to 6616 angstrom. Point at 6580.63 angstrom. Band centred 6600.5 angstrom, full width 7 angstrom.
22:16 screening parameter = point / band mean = 1.11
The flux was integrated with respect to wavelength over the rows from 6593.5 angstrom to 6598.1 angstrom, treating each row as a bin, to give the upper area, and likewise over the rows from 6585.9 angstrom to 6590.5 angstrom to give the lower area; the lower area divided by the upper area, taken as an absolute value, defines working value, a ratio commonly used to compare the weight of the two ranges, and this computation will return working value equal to 1.02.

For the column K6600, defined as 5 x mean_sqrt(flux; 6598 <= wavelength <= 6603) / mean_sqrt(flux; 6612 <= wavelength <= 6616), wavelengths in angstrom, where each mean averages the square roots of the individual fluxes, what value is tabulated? 4.97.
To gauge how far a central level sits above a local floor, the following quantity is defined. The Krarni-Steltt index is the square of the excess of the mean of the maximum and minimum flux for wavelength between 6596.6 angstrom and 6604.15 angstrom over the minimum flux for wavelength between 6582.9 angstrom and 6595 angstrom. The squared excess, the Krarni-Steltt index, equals 0.024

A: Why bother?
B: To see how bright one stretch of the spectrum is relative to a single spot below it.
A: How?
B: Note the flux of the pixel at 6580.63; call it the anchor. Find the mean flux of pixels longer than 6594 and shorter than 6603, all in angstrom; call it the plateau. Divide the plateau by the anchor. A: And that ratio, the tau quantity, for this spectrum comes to 0.91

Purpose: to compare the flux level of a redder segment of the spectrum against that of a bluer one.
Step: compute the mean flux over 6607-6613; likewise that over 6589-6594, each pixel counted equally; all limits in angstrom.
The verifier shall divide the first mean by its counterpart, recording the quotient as 1.00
